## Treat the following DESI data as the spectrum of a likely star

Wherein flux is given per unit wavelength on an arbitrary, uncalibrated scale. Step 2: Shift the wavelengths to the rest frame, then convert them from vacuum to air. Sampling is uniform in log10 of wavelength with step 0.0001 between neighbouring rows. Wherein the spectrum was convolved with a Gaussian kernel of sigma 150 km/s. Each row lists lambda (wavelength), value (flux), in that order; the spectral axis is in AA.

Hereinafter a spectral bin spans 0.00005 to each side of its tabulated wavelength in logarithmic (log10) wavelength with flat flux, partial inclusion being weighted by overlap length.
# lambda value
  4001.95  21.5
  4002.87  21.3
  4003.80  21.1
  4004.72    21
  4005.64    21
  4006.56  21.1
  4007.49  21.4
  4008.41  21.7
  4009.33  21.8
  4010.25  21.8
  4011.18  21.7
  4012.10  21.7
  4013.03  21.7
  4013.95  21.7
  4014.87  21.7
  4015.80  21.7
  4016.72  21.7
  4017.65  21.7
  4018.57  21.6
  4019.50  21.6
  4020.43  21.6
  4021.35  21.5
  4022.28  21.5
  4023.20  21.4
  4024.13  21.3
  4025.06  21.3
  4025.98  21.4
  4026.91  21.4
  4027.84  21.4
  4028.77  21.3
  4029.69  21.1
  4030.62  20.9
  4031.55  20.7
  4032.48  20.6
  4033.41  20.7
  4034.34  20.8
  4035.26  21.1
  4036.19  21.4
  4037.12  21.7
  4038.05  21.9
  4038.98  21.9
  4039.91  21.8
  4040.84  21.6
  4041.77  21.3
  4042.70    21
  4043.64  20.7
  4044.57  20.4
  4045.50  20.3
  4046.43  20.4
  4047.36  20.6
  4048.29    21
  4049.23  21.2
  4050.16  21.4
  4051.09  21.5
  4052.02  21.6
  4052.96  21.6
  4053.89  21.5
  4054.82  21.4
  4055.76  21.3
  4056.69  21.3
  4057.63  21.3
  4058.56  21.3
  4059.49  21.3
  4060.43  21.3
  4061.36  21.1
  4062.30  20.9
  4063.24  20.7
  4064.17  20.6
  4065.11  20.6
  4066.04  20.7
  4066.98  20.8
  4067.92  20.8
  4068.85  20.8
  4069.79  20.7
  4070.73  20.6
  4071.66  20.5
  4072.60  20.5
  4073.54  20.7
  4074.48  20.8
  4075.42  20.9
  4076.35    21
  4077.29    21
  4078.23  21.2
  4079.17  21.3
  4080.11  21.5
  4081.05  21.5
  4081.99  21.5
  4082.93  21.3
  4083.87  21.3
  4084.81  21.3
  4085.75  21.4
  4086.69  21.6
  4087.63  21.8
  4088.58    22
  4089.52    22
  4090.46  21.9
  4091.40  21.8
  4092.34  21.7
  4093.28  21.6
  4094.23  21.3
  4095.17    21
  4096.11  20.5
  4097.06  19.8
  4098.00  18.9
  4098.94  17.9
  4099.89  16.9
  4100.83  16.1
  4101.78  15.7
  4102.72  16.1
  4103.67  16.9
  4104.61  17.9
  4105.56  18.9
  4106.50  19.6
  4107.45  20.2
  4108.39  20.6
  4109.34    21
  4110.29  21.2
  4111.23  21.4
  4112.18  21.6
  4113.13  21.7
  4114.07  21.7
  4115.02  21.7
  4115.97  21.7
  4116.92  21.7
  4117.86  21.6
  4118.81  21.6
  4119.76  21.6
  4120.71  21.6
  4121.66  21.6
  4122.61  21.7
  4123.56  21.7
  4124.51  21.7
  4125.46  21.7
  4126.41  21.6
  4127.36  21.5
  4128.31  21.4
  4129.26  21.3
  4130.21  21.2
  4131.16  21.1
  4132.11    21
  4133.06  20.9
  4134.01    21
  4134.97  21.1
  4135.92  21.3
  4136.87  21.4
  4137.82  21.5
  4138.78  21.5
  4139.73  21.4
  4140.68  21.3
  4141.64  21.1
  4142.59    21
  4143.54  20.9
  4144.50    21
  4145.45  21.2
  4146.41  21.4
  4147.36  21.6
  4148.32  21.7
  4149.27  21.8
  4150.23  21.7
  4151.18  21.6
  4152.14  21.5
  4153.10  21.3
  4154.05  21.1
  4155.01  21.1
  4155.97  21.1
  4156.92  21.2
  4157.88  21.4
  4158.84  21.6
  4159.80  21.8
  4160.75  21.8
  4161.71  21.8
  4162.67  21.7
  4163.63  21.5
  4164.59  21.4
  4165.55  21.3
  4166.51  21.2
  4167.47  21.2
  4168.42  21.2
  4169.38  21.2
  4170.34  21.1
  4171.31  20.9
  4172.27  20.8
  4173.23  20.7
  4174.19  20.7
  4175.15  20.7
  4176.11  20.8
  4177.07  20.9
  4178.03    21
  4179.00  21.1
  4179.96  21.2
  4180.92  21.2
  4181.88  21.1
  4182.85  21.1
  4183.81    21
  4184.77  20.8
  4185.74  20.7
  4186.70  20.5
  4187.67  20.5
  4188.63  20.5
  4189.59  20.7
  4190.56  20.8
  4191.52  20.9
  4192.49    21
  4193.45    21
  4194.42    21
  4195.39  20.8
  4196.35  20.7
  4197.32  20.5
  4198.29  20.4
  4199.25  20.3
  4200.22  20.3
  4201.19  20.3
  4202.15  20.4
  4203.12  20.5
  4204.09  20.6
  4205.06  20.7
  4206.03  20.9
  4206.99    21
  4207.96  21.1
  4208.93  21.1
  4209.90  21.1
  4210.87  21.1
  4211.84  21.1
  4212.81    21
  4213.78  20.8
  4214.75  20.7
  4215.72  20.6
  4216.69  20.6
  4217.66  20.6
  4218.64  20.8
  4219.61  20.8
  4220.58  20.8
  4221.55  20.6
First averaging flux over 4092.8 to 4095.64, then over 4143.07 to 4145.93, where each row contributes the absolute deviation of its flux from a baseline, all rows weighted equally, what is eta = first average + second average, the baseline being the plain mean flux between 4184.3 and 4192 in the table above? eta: 0.98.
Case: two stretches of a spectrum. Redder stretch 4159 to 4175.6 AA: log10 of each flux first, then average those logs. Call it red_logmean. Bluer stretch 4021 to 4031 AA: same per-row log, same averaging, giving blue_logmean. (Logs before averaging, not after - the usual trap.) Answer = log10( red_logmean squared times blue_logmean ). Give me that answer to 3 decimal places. 0.369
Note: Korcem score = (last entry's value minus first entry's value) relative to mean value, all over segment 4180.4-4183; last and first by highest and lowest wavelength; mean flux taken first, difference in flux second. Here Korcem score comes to -0.005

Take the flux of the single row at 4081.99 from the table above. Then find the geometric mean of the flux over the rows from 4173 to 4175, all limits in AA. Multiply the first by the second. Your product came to 445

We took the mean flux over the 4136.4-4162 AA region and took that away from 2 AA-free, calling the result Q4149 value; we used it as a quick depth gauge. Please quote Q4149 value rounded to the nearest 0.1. -19.4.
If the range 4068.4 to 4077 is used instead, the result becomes -18.7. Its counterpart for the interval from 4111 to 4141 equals -19.5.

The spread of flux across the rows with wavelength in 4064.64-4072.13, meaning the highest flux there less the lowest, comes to 0.30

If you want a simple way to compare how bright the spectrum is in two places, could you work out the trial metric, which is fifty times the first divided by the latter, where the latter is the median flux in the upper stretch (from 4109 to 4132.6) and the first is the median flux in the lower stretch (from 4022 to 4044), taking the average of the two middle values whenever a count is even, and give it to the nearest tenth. 49.3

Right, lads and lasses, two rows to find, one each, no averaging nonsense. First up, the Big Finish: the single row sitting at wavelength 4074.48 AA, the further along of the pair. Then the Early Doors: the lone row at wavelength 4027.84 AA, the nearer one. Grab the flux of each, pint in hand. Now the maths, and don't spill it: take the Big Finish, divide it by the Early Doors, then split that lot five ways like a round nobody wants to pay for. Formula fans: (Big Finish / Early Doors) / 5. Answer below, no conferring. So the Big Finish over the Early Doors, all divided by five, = 0.194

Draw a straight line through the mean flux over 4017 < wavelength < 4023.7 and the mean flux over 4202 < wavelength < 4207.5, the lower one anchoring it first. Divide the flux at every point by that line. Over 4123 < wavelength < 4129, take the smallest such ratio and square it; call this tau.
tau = 1.03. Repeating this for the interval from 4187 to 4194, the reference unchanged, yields 0.97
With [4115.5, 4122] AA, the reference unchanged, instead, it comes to 1.05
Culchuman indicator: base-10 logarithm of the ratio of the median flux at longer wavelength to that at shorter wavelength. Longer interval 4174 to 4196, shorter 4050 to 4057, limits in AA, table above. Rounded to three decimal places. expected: -0.011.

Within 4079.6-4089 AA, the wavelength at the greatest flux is 4088.58 AA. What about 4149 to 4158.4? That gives 4149.27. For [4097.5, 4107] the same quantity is 4106.50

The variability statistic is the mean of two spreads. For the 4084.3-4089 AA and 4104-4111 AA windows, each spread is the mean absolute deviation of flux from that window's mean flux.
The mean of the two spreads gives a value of 0.59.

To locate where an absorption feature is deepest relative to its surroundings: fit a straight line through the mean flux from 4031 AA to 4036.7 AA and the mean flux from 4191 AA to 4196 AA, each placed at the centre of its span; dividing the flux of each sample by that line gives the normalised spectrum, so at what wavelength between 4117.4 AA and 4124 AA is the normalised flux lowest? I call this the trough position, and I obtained 4121.66 AA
